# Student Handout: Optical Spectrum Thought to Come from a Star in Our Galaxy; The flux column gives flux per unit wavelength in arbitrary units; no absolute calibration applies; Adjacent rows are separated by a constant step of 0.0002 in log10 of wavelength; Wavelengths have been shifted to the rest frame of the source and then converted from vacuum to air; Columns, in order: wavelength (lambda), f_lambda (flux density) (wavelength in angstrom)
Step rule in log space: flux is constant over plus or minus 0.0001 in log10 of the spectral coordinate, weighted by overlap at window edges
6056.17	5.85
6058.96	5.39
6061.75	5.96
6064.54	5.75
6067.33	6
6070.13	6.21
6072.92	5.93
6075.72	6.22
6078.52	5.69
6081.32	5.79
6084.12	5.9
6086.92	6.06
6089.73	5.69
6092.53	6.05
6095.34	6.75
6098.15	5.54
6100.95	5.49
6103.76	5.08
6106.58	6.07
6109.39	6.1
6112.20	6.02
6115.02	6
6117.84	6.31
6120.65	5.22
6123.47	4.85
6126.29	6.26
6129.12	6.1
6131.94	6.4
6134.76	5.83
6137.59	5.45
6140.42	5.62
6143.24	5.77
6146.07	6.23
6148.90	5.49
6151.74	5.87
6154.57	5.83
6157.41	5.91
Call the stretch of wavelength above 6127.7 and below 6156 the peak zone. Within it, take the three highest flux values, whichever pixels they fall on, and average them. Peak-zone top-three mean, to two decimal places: 6.24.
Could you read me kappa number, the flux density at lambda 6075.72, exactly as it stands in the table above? 6.22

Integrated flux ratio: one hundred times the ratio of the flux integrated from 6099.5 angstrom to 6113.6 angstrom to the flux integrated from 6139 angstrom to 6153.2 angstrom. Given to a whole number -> 99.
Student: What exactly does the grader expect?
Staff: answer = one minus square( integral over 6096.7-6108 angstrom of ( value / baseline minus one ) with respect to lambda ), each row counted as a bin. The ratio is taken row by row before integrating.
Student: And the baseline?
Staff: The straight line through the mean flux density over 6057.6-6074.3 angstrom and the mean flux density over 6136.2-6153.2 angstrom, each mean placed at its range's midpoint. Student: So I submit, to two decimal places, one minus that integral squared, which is 0.74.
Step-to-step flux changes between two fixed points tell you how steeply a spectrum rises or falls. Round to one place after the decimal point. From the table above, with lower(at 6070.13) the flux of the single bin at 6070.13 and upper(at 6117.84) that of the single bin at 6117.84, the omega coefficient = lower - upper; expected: -0.1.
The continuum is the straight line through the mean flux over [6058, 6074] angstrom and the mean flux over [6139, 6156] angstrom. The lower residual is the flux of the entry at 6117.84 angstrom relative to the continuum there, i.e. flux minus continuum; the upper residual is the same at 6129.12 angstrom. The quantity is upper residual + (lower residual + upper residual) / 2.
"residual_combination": 0.7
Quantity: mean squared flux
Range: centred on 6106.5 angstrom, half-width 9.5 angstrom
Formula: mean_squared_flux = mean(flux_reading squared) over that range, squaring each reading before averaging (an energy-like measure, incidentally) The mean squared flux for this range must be 33.3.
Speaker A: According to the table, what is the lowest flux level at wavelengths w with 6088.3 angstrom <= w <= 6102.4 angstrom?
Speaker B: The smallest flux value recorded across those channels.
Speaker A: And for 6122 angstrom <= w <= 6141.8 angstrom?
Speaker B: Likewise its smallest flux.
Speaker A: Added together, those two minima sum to 10.3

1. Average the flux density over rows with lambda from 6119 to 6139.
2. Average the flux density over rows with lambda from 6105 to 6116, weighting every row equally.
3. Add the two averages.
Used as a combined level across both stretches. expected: 11.8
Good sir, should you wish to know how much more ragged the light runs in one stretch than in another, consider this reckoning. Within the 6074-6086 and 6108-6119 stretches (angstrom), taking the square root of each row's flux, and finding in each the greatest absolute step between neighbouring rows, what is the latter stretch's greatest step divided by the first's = 0.6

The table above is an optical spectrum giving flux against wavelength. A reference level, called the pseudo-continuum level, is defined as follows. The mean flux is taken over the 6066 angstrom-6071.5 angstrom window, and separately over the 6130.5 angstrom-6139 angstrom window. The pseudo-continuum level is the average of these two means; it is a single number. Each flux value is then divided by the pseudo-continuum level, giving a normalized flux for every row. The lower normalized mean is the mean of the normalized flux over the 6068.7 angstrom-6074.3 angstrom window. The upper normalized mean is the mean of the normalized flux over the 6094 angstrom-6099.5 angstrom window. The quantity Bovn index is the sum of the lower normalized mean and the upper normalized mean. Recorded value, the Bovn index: 2.04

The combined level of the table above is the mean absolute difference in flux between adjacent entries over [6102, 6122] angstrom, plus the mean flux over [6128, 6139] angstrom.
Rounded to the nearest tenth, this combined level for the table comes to 6.4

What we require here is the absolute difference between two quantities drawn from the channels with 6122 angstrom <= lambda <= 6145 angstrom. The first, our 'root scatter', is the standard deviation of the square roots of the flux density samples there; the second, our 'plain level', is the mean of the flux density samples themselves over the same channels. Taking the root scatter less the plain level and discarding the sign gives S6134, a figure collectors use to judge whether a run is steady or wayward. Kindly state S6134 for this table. 5.69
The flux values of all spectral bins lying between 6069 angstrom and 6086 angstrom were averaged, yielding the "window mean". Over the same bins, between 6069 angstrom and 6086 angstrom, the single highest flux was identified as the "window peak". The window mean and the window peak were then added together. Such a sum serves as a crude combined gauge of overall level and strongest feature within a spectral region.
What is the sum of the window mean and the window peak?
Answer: 12.2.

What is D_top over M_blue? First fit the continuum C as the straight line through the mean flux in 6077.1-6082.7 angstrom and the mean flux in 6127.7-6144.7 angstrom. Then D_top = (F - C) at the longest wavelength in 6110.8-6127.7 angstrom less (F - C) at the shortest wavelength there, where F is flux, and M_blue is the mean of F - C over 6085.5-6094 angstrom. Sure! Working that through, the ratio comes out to 1.2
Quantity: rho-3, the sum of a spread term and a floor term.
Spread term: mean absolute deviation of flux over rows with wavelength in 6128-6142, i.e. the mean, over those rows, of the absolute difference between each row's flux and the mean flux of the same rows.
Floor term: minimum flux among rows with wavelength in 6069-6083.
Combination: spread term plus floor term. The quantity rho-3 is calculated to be 5.99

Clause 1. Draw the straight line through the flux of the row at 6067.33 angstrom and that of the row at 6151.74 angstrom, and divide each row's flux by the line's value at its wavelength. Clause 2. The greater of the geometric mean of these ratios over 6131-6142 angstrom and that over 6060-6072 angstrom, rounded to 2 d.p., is 1.00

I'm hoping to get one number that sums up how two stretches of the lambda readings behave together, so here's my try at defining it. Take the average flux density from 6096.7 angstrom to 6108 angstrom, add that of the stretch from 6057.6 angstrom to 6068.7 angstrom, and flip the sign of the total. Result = -11.3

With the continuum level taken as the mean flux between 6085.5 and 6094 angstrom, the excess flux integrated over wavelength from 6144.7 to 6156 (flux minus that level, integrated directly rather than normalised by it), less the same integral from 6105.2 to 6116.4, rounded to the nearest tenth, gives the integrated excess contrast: -2.2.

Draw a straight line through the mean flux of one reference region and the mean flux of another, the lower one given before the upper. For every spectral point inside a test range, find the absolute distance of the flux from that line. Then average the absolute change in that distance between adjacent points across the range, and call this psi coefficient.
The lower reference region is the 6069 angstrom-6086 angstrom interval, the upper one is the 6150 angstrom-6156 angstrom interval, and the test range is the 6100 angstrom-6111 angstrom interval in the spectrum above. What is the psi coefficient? 0.37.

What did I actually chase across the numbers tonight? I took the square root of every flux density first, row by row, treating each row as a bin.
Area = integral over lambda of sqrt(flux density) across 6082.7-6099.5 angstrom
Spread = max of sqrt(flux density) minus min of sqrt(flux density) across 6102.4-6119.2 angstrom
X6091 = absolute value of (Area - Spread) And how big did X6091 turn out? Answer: 40.9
